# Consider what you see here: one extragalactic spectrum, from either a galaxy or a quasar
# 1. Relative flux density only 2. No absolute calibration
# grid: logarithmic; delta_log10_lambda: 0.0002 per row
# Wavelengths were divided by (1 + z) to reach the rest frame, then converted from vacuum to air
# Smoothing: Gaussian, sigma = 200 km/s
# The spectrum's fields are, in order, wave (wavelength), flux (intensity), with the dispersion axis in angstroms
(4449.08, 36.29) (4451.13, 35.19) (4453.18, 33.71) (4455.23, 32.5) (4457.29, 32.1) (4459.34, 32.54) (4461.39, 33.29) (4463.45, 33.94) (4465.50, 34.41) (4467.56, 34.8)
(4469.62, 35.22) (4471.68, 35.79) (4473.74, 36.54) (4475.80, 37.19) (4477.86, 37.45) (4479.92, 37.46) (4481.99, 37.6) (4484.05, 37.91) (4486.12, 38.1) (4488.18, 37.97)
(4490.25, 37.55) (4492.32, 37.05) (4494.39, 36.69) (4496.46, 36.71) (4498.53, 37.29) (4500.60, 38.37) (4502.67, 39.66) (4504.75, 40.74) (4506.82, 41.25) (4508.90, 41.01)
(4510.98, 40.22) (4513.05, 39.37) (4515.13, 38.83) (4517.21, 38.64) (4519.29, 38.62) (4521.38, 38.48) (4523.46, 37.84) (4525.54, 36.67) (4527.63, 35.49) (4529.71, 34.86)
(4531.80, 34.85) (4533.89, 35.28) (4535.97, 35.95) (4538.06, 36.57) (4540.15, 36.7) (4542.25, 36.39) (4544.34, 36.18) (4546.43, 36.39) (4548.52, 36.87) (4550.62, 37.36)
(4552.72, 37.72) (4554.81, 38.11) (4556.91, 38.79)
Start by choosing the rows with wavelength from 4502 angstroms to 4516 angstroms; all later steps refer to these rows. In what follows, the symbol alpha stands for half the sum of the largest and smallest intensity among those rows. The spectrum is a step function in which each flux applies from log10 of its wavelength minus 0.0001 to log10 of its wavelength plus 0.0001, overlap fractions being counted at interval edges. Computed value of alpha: 40.0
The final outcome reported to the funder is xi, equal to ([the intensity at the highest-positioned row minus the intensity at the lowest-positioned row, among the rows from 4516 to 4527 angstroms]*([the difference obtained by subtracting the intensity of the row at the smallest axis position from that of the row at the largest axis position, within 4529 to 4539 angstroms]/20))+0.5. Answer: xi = 0.33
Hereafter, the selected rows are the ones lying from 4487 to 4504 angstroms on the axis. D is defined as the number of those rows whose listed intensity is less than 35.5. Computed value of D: 0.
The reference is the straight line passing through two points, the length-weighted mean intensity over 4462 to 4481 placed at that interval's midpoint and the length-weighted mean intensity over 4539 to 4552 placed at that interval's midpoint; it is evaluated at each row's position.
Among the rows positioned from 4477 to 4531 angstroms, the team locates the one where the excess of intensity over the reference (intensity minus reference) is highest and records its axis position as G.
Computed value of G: 4506.82 angstroms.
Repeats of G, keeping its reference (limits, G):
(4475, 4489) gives 4486.12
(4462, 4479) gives 4477.86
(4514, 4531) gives 4515.13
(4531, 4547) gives 4540.15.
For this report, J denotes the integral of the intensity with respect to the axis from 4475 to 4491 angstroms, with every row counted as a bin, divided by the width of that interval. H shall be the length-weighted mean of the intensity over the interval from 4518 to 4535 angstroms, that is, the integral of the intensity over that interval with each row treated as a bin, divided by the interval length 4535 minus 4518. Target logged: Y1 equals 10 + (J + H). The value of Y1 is 84.2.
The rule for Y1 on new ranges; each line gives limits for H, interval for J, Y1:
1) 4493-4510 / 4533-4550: 85.3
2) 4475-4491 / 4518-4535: 84.2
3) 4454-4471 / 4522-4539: 79.7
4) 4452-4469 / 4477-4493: 81.1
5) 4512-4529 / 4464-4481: 84.0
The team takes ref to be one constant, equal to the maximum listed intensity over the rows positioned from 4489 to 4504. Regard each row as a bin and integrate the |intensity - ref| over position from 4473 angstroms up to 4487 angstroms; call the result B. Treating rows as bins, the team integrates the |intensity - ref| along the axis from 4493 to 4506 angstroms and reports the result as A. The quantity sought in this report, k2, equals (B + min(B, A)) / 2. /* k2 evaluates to 27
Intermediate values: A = 23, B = 31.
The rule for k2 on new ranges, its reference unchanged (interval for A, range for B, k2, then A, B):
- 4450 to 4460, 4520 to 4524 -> 6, 64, 6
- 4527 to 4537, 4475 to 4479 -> 9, 44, 9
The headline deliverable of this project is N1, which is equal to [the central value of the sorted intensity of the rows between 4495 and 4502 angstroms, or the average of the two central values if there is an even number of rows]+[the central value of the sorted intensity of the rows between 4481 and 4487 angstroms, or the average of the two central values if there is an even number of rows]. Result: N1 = 75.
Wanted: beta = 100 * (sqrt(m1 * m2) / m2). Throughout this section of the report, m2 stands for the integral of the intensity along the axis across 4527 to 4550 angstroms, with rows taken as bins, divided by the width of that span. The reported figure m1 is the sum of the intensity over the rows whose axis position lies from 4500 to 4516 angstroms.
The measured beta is 298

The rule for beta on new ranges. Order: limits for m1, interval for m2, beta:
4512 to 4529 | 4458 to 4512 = 286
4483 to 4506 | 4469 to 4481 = 338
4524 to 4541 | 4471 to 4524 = 274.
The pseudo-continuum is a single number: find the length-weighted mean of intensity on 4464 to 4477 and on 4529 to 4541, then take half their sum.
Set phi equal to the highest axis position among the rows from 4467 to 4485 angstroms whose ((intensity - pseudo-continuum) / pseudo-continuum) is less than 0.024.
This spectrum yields 4471.68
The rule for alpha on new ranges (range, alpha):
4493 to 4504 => 38.2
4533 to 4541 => 36.0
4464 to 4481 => 35.9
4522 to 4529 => 36.7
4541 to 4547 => 36.3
